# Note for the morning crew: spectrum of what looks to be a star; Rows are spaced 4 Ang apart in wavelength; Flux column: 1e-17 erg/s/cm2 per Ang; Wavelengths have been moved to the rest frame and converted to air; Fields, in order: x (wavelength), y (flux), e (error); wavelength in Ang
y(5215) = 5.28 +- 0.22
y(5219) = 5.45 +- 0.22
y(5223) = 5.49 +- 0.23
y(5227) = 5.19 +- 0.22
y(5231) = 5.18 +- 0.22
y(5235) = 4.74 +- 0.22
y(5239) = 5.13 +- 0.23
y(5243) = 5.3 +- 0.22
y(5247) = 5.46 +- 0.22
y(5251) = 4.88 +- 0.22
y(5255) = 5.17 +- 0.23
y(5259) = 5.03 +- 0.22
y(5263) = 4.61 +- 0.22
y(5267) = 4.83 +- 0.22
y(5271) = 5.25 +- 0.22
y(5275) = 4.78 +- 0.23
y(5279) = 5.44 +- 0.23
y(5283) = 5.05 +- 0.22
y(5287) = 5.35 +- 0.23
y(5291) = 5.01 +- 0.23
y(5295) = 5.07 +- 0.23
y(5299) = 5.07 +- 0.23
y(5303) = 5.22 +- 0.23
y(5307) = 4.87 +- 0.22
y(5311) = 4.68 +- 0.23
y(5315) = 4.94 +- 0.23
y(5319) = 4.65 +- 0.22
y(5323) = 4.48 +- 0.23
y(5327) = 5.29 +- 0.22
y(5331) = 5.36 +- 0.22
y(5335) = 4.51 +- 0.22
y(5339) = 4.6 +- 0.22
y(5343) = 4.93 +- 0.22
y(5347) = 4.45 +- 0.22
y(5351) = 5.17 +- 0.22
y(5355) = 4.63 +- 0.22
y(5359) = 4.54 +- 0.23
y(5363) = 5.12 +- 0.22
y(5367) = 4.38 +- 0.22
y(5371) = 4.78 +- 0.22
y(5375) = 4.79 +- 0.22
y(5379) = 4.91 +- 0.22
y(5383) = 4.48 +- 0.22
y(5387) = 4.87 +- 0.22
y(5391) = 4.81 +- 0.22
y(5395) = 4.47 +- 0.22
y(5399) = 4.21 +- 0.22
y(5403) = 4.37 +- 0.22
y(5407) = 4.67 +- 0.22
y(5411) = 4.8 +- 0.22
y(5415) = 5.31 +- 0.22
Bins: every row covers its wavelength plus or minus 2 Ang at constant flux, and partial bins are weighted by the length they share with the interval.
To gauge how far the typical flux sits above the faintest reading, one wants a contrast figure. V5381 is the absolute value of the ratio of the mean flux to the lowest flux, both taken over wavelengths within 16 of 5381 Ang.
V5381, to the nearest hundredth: 1.07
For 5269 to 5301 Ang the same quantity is 1.07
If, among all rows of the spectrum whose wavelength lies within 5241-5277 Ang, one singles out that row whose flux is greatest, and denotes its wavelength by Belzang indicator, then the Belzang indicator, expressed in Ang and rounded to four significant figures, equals 5247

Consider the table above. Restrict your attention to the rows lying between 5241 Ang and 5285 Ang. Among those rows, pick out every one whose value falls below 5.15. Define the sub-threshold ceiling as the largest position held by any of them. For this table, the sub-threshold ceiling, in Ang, 5283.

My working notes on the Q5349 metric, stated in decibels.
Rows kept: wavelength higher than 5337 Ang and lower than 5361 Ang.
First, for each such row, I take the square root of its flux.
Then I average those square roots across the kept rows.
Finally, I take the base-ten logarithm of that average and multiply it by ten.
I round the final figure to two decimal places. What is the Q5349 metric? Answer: 3.37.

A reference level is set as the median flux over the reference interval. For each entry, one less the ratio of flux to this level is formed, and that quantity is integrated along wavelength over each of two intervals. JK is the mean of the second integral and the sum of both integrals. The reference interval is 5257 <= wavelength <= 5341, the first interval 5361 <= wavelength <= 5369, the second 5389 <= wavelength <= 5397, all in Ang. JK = 0.80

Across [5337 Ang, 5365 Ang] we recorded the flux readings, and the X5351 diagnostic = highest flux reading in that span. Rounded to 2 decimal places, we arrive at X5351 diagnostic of 5.17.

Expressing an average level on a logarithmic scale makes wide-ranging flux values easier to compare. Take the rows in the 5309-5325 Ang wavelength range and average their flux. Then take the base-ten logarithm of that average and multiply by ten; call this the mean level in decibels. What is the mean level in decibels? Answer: 6.71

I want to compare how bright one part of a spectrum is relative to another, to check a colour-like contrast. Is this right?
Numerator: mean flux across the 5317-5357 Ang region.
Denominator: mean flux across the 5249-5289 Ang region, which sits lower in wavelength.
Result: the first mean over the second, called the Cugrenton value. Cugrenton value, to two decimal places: 0.95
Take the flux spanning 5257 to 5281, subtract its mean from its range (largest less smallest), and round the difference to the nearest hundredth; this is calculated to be -4.16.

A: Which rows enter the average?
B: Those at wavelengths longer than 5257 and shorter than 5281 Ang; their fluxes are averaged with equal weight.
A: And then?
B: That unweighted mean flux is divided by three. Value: 1.66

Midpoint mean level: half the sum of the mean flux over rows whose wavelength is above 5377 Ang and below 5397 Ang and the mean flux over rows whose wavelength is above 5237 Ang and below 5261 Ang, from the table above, 4.93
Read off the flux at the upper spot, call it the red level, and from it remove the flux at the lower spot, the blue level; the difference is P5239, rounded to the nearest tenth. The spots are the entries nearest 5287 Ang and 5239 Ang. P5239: 0.2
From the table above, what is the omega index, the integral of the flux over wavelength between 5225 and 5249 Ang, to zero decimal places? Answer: 124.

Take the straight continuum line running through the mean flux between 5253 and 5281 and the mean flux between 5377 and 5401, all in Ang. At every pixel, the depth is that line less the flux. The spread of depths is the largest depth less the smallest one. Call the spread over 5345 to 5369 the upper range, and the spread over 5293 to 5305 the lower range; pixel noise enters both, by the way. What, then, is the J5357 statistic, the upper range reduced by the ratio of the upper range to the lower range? -3.5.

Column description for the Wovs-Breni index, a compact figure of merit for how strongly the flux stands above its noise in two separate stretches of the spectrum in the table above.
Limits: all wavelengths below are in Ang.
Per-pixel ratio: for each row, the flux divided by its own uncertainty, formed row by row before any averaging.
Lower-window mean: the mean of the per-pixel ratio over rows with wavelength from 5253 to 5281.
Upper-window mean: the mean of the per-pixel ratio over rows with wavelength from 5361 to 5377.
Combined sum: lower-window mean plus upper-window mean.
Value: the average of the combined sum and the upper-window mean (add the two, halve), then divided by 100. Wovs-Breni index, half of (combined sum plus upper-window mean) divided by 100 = 0.329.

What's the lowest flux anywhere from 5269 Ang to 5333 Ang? 4.48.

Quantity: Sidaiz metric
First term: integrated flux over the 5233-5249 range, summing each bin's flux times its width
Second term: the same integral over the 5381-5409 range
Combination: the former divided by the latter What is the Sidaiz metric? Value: 0.6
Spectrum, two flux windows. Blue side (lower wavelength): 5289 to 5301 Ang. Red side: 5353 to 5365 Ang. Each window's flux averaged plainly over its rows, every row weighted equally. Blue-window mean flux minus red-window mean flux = 0.287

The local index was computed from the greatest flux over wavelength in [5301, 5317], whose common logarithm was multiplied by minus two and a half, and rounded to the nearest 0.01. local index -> -1.79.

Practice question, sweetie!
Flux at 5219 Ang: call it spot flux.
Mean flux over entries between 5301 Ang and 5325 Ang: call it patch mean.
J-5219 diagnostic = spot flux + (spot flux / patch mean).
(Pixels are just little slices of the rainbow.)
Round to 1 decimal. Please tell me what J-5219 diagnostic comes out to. 6.6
